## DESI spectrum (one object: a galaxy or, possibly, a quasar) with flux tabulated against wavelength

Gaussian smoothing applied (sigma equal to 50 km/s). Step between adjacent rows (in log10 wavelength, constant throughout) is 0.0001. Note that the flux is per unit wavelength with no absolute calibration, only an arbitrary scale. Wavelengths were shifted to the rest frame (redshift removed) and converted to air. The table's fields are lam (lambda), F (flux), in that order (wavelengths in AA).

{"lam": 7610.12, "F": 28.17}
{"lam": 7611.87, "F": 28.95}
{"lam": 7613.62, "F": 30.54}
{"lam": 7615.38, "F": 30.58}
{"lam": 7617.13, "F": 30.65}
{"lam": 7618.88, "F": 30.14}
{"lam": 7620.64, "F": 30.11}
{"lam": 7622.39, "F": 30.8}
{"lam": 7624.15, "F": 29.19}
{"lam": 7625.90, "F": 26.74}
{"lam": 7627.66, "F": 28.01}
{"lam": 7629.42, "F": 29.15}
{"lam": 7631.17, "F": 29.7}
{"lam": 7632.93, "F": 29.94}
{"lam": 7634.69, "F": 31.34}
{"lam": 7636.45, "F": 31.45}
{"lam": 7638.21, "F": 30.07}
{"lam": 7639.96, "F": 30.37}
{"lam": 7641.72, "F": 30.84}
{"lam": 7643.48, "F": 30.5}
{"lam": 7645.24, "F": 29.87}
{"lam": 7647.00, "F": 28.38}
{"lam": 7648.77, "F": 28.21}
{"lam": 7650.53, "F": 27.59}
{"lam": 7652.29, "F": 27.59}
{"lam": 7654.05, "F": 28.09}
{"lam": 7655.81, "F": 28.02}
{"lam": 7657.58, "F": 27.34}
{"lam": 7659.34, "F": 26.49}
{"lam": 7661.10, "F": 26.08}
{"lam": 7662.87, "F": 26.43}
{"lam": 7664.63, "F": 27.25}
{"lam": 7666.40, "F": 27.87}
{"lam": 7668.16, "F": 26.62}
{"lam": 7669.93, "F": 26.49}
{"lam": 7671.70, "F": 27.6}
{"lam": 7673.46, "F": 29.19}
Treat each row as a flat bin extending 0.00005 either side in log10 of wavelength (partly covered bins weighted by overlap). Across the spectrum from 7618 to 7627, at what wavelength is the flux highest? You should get 7622.39 AA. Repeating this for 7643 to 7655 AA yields 7643.48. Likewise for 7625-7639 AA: 7636.45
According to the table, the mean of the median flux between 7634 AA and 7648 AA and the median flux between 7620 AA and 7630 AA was 29.8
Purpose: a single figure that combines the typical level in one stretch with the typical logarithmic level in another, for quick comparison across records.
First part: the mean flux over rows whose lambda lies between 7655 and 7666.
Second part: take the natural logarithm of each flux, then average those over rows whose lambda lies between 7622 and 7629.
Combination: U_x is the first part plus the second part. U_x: 30.3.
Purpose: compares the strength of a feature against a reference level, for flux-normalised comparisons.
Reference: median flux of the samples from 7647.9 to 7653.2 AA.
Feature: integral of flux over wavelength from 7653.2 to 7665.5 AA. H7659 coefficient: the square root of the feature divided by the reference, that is 3.48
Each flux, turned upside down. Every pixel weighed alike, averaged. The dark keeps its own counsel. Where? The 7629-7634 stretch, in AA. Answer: 0.034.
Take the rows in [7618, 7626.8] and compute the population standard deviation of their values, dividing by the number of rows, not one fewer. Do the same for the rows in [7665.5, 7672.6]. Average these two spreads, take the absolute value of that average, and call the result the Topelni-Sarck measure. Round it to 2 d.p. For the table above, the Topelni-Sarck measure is 1.01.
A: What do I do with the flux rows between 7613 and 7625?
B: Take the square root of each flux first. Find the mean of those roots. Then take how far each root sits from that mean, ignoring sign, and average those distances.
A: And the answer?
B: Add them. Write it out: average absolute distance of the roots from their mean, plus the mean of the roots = 5.54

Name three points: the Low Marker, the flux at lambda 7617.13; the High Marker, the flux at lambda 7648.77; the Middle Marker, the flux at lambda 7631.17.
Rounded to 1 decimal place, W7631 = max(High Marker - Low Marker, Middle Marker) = 29.7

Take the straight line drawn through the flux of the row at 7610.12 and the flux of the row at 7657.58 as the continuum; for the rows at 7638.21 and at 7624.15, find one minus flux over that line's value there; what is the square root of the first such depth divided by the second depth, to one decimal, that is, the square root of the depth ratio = 1.4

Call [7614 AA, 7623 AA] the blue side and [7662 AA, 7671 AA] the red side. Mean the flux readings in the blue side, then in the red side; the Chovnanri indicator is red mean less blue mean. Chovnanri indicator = -3.5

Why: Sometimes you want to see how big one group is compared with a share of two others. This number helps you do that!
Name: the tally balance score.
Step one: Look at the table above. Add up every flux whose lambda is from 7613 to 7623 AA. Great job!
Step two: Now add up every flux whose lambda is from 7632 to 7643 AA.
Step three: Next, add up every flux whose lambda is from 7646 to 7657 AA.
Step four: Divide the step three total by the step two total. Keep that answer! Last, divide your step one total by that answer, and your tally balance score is 200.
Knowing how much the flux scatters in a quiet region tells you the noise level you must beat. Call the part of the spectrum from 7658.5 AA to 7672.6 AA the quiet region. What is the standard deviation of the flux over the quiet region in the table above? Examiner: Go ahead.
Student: 0.6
